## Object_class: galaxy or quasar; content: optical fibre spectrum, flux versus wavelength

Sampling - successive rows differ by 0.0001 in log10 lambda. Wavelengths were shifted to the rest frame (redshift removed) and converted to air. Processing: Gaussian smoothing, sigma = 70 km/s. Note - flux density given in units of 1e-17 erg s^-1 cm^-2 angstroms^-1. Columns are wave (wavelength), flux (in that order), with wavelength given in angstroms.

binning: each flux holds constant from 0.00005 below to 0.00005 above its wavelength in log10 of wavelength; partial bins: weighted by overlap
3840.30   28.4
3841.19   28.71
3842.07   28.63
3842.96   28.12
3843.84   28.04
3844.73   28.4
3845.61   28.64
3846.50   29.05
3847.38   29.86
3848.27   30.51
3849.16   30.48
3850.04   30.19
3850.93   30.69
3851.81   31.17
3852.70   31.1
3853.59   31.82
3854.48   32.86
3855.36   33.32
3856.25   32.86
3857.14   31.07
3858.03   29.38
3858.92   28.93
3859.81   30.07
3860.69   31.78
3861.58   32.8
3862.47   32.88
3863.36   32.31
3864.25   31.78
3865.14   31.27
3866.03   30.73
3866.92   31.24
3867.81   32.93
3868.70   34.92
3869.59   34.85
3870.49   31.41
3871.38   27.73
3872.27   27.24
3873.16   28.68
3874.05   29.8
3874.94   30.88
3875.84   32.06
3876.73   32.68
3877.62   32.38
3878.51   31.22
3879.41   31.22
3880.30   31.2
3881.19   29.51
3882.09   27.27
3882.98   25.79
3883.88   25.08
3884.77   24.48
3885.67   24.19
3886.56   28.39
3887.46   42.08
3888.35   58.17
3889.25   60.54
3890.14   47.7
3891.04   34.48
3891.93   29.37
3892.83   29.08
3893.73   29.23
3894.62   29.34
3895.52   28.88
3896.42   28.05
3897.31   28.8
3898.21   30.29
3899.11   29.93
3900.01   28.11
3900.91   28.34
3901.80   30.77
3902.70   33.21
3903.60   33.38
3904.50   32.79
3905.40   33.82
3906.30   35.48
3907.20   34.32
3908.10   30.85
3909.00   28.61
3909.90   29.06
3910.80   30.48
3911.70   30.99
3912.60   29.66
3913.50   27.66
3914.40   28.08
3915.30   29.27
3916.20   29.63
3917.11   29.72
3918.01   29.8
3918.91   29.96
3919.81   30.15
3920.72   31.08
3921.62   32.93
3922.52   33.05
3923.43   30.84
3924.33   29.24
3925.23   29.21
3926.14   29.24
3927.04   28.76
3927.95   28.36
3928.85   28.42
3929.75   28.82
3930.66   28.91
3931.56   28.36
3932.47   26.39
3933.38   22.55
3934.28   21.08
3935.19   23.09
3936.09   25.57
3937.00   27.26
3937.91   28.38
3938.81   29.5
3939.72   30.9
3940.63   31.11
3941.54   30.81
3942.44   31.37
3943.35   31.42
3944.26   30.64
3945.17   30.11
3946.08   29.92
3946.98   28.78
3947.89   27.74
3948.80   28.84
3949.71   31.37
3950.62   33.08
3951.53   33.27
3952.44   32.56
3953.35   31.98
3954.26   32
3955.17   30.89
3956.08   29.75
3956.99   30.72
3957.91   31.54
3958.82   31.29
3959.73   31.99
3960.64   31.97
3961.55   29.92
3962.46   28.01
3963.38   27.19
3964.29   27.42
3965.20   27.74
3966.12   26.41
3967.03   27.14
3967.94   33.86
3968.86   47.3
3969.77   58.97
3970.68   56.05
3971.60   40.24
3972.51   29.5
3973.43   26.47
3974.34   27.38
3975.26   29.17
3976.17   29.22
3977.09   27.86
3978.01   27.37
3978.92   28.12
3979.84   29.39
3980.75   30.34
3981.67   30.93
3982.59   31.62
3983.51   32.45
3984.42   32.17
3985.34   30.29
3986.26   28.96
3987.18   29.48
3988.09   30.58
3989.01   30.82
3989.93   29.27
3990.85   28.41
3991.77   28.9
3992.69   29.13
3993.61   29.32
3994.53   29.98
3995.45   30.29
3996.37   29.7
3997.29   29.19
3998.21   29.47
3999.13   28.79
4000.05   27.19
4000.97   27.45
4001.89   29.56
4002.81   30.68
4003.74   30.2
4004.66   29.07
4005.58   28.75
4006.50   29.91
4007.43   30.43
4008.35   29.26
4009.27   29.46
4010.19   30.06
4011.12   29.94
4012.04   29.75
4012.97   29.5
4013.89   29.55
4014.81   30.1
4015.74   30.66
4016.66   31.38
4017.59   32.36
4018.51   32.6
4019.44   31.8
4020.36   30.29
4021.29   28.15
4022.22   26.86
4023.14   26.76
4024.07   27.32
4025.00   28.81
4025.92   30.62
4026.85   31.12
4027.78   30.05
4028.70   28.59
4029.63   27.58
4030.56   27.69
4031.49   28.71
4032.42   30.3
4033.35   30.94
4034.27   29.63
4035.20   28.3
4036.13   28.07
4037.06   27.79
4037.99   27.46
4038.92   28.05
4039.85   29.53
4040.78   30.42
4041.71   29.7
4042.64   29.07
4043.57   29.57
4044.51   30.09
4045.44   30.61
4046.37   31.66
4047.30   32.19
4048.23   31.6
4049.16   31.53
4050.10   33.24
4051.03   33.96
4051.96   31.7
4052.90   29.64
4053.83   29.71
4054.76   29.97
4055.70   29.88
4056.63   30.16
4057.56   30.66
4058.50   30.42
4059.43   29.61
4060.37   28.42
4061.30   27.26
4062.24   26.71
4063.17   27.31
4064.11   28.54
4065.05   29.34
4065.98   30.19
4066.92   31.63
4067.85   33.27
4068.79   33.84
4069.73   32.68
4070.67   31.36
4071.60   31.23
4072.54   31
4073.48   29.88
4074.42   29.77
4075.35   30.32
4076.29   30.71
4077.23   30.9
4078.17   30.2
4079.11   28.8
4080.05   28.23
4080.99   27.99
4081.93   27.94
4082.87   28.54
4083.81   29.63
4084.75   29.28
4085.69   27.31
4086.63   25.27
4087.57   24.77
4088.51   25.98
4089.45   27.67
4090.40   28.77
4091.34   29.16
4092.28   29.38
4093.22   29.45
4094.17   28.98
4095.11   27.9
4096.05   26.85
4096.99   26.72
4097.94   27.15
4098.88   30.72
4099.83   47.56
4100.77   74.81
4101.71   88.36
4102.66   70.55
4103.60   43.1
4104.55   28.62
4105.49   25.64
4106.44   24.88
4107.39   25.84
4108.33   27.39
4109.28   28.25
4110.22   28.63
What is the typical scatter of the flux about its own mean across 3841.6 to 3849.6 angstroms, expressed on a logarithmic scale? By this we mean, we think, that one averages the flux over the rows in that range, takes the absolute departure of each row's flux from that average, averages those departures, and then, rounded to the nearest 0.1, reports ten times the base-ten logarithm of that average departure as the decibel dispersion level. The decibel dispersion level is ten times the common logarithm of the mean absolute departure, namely -1.0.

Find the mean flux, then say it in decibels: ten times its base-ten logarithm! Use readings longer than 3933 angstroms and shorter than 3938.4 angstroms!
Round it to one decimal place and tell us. 13.9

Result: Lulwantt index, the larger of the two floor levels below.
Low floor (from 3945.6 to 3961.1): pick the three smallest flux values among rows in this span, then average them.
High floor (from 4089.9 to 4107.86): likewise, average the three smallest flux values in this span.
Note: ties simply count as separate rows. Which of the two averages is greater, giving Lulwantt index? 28.5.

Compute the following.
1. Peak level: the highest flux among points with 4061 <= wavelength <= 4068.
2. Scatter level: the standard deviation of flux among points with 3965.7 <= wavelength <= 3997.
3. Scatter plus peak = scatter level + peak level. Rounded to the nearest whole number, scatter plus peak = 41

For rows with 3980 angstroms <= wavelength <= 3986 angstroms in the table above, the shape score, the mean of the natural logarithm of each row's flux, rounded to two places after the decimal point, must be 3.44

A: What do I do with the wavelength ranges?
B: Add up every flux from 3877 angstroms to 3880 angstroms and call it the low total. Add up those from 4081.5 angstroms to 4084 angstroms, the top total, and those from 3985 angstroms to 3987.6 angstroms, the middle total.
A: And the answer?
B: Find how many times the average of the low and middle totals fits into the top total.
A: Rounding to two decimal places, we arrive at 0.94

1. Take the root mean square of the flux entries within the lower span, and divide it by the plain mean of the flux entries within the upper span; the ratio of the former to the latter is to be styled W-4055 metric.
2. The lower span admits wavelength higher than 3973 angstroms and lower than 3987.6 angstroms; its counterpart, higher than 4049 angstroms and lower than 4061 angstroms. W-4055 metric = 0.96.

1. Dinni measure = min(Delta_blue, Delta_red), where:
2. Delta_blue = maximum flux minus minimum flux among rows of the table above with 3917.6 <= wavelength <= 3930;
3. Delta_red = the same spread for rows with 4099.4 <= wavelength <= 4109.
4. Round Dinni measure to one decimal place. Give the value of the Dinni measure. 4.7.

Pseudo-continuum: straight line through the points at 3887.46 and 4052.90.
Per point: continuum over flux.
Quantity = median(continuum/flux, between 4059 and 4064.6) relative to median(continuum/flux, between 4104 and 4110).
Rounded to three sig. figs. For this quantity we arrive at 1.08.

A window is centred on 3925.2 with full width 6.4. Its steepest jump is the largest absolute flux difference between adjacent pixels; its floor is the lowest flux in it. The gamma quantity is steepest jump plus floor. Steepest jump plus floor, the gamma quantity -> 30.6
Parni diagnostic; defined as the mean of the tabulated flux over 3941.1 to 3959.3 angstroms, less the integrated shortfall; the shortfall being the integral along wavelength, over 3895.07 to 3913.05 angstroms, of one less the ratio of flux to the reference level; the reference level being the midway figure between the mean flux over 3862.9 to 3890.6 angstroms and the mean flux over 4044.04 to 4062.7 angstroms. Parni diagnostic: 30.4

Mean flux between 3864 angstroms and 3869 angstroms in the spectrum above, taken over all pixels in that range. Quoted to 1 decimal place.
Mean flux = 32.1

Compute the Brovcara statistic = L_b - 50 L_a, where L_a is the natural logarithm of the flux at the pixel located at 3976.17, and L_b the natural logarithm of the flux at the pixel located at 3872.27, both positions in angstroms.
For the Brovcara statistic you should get -165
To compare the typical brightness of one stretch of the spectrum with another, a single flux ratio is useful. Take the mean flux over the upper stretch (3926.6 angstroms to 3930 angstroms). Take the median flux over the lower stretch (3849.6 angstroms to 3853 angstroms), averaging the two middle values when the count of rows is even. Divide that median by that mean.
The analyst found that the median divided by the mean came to 1.08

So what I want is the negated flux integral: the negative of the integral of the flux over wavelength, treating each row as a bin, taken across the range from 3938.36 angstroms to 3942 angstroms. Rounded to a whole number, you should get -111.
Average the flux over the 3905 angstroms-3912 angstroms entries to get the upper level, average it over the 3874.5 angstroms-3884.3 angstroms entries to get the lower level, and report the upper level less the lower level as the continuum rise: 1.8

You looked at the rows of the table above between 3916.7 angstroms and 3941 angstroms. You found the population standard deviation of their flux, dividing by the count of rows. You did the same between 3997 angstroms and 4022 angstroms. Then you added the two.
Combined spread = 4.0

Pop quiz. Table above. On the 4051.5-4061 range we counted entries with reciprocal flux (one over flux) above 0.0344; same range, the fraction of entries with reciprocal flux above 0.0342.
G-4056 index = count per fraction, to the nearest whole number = 10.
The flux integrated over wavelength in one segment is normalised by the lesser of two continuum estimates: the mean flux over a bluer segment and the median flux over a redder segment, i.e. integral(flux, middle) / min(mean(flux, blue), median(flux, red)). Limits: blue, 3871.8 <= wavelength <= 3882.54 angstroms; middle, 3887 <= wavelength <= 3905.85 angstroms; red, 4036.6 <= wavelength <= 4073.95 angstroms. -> 22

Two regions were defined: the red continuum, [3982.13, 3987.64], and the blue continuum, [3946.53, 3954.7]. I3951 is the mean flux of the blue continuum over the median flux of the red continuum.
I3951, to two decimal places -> 1.00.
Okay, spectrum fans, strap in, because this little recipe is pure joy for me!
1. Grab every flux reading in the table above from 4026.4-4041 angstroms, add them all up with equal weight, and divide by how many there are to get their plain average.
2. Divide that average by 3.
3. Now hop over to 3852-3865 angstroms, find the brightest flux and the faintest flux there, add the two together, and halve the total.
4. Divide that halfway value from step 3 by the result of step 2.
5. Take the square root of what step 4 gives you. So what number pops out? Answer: 1.79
